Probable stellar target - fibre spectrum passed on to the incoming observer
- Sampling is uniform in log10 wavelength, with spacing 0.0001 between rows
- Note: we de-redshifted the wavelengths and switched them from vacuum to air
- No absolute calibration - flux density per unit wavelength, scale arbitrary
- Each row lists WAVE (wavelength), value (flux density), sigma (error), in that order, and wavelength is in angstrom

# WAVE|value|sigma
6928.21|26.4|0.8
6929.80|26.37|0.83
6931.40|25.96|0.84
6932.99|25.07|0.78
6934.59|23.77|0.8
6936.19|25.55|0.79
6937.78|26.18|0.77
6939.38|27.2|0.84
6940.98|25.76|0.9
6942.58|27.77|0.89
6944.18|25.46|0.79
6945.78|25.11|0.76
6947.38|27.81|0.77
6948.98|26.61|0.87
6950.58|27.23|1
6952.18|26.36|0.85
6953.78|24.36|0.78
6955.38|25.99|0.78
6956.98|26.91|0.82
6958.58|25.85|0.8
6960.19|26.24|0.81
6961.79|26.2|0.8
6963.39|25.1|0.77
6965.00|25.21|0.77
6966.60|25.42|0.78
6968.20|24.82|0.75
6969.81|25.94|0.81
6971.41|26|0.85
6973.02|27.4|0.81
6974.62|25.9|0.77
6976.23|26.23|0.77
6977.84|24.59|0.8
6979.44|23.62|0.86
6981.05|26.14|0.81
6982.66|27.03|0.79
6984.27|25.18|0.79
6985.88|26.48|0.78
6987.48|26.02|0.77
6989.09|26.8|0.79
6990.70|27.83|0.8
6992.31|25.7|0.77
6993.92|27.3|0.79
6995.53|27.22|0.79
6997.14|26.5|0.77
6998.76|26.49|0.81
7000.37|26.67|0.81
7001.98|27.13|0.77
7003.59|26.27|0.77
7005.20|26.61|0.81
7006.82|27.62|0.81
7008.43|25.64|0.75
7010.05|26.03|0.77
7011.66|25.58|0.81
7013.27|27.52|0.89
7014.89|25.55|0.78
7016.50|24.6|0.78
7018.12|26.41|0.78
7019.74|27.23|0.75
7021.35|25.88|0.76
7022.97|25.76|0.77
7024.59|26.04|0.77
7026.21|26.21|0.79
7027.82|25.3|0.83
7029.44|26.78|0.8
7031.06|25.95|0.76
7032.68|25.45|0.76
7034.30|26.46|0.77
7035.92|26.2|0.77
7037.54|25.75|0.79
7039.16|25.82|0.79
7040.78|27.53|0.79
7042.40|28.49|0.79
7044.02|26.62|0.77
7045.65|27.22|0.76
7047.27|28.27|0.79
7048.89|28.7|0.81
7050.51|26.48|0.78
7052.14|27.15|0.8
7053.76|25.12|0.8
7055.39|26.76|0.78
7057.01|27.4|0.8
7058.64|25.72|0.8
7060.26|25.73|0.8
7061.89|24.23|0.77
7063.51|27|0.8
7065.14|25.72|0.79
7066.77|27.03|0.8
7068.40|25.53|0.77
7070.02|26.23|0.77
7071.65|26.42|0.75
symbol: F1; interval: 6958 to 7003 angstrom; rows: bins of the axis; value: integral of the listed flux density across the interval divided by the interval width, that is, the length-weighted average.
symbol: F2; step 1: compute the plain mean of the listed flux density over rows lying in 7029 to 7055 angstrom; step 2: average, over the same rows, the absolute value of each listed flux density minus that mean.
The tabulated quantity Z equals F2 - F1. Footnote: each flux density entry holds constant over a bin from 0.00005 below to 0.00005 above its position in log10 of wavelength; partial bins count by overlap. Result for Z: -25.2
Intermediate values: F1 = 26.1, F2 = 0.86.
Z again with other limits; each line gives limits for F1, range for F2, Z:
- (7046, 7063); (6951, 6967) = -26.0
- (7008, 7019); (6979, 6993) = -25.1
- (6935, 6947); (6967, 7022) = -25.4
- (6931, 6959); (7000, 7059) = -25.3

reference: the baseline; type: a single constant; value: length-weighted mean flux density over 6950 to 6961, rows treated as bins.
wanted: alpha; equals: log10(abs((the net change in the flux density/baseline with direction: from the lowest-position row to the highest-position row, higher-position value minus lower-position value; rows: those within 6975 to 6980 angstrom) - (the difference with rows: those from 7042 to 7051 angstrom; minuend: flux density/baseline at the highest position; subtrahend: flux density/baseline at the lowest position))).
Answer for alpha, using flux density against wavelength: -1.6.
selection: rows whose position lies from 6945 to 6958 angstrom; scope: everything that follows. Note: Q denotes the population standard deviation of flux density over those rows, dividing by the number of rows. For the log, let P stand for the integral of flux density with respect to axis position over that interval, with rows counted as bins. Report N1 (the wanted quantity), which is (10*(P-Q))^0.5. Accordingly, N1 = 58.39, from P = 342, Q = 1.05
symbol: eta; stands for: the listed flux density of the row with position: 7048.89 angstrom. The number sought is 28.7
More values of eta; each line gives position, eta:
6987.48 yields 26.02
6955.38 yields 25.99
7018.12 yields 26.41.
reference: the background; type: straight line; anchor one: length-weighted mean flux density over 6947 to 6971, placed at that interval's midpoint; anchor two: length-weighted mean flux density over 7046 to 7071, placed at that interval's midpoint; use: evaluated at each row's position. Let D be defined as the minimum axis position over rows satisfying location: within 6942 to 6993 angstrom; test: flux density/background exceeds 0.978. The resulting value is 6942.58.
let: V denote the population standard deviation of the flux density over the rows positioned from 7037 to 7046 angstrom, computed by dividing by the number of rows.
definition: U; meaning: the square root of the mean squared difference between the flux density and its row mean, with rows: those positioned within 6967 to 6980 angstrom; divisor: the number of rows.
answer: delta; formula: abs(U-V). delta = 0.13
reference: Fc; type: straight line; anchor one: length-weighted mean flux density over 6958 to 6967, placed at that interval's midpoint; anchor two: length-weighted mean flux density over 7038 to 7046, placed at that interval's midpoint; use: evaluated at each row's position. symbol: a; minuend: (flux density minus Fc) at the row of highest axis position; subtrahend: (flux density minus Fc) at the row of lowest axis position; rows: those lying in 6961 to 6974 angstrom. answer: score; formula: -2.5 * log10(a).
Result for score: 0.00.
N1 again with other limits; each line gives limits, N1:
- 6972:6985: 57.76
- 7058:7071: 57.97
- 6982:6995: 58.69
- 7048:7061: 58.77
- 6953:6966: 57.77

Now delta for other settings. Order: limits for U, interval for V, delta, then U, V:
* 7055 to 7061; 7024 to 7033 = 0.22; 0.71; 0.49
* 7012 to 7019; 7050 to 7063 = 0.07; 1.08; 1.01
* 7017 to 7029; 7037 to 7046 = 0.41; 0.56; 0.97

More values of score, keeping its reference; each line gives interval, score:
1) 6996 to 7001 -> 2.36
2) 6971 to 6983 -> 0.20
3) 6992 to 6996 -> -0.41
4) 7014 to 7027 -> 0.84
